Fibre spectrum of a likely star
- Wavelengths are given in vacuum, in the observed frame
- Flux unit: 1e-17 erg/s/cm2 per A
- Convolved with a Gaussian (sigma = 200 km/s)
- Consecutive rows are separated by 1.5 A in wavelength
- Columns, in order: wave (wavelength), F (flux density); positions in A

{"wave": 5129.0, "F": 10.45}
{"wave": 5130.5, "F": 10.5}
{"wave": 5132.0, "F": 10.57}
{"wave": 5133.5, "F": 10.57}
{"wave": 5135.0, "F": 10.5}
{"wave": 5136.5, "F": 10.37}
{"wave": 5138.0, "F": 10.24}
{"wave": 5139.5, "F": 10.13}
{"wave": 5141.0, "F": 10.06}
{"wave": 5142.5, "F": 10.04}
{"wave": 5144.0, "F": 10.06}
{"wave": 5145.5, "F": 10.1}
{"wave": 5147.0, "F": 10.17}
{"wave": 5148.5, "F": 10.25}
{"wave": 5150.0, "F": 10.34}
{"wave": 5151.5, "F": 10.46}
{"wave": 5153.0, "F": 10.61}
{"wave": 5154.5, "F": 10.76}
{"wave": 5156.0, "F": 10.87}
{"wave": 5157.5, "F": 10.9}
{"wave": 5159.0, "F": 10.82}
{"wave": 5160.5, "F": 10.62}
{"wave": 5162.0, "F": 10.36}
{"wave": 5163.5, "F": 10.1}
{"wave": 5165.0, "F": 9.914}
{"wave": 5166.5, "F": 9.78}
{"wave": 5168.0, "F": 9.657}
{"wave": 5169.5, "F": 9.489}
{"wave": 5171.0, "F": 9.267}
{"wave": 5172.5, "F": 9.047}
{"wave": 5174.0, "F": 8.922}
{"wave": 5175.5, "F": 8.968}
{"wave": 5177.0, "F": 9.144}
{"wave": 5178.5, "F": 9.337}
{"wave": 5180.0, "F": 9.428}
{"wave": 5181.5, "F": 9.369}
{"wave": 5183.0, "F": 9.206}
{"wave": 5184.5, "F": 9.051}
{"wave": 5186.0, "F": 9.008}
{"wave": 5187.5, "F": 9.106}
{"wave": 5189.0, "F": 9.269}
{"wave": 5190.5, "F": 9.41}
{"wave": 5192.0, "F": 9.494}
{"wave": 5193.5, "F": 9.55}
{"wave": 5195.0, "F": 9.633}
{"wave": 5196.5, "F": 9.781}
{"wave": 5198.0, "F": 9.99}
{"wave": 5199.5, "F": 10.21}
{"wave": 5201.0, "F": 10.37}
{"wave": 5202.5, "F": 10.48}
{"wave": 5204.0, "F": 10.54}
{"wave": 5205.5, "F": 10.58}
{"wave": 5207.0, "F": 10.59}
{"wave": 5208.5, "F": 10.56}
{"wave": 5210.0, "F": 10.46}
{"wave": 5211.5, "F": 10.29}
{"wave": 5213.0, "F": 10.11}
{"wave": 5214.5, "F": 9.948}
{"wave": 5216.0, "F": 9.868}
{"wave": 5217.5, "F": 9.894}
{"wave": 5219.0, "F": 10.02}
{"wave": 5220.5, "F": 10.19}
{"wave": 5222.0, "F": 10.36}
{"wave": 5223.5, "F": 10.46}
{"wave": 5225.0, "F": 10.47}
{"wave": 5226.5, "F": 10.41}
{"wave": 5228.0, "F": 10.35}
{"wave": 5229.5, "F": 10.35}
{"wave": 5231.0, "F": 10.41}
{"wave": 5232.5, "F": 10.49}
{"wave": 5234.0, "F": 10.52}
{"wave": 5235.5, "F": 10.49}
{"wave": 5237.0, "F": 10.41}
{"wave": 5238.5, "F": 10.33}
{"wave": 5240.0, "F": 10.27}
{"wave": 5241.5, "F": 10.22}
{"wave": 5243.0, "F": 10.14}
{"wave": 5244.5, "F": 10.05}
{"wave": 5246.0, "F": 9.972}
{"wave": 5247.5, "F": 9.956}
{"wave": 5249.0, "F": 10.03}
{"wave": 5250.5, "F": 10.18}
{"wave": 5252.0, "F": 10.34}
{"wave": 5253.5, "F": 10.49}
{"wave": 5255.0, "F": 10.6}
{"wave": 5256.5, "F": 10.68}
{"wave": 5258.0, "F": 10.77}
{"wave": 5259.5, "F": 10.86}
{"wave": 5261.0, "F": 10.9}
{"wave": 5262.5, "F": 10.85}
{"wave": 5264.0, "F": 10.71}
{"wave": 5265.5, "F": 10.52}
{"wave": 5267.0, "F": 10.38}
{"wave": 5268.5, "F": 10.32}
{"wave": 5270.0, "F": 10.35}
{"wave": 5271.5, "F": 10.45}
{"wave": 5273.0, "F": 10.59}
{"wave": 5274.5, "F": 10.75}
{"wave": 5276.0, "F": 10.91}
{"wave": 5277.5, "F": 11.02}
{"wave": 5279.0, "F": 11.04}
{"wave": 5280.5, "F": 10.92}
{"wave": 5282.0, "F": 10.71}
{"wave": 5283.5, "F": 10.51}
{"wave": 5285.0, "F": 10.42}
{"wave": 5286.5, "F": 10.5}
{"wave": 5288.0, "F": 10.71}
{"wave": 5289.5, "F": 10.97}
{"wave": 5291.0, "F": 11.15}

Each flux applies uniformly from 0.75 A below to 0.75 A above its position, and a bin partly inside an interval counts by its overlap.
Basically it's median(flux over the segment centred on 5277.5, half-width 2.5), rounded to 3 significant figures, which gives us 11.0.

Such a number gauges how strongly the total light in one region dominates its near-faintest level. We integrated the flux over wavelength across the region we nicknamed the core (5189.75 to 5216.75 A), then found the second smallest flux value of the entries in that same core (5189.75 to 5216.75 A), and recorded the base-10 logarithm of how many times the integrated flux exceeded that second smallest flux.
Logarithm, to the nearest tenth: 1.5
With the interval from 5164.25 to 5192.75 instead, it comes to 1.5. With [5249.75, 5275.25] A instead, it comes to 1.4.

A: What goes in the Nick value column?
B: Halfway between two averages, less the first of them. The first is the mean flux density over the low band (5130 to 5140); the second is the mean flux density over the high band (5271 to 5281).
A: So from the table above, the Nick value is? 0.20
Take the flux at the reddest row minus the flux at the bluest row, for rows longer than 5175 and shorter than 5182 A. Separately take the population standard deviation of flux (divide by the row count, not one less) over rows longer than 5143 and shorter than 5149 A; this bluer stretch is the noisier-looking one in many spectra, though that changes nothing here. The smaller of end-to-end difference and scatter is 0.072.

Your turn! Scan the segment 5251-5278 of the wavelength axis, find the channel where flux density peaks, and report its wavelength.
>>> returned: 5277.5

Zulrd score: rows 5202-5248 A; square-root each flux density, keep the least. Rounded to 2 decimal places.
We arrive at 3.14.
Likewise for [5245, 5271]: 3.16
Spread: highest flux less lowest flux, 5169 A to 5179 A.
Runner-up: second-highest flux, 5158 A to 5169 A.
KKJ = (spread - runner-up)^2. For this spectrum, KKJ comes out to 101.1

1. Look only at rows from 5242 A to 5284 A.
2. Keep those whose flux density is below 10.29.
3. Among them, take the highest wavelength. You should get 5250.5 A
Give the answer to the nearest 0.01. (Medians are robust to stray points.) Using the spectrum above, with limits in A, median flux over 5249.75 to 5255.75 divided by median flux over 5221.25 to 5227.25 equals 1.00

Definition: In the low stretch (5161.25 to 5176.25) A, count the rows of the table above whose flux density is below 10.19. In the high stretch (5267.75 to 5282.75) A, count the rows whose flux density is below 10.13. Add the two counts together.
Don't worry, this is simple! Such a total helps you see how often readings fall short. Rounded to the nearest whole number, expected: 9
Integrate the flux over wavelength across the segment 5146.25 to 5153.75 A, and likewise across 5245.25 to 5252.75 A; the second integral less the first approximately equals -2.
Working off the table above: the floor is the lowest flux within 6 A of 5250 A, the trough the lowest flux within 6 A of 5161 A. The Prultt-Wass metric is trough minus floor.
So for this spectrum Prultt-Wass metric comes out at -0.18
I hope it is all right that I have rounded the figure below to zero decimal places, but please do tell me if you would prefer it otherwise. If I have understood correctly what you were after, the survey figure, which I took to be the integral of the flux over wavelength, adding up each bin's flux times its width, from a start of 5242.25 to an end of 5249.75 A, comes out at 75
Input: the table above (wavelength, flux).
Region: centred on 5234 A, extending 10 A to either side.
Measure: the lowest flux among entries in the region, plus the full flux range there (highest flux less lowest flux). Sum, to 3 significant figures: 10.5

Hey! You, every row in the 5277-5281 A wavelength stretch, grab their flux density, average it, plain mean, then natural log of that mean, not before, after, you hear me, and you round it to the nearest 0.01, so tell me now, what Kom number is 2.40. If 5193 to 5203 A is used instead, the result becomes 2.30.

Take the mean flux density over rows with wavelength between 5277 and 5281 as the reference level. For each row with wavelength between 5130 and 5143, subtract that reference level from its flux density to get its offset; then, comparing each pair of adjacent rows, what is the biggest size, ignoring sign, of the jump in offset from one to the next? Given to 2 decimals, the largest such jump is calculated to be 0.13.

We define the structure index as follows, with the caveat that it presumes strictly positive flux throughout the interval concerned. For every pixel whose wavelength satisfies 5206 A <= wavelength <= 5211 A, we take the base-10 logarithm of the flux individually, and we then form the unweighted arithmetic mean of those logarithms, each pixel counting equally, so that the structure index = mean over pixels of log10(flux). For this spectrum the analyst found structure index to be 1.02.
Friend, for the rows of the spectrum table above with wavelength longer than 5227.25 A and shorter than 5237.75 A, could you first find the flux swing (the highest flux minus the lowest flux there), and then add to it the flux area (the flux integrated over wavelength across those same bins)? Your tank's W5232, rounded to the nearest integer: 110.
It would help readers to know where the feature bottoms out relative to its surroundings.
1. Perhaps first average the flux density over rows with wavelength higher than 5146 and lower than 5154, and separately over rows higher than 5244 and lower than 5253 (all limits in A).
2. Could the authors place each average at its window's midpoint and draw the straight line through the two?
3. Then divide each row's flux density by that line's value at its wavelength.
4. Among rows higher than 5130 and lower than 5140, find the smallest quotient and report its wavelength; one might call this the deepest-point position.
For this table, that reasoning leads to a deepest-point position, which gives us 5139.5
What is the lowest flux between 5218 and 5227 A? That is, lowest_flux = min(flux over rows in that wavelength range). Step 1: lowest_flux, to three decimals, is 10.020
